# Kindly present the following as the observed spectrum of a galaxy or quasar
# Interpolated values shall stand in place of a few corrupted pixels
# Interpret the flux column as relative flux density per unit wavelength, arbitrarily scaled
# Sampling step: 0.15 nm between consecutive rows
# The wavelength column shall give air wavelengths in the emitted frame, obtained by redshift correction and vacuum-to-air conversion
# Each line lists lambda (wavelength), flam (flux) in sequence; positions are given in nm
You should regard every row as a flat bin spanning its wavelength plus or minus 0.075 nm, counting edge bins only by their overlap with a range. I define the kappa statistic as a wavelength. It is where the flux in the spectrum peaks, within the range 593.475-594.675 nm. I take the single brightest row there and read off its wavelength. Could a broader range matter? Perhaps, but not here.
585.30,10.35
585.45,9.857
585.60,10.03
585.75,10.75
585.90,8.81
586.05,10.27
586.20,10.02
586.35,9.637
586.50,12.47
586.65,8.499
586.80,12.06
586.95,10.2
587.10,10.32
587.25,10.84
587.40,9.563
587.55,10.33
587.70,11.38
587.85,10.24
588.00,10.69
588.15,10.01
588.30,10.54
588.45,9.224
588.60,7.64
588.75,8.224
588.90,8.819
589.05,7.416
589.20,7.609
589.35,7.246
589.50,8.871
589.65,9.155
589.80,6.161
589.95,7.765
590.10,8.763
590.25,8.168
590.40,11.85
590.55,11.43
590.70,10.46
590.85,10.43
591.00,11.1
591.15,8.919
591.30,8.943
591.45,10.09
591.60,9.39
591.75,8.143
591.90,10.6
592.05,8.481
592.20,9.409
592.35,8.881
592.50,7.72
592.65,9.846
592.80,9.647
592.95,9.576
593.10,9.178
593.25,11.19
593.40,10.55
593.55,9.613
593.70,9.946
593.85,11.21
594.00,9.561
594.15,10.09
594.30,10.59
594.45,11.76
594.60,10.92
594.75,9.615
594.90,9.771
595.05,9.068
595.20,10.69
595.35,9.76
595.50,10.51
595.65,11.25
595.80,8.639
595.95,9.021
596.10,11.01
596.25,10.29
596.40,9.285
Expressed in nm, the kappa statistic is 594.45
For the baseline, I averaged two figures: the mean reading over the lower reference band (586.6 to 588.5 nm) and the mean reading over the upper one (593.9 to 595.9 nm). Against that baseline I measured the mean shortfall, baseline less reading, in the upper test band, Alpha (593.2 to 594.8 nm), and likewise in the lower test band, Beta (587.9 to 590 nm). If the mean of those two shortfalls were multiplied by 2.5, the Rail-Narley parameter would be 1.86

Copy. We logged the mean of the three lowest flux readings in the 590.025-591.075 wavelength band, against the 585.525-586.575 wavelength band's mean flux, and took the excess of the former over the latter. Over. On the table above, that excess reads -1.2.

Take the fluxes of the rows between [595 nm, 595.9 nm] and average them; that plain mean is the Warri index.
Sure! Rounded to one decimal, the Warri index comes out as 10.0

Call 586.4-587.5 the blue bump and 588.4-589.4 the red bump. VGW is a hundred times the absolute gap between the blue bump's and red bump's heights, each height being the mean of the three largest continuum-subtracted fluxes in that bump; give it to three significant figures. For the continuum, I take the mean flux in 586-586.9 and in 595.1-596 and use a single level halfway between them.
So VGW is 303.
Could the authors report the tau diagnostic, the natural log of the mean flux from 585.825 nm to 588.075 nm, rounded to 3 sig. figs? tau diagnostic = 2.34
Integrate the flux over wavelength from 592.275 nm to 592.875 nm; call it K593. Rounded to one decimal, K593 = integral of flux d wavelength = 5.4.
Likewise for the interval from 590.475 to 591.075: 6.5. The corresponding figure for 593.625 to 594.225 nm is 6.1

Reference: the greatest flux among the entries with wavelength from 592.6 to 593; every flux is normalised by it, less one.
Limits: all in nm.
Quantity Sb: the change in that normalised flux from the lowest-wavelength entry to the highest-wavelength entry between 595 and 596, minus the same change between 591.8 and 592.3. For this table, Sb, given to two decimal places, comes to 0.12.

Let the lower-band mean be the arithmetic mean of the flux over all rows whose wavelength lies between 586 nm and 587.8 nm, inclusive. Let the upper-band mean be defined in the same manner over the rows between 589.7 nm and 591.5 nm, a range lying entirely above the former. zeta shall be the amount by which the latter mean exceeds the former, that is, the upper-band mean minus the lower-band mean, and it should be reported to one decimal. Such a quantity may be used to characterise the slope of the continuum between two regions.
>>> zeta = -1.0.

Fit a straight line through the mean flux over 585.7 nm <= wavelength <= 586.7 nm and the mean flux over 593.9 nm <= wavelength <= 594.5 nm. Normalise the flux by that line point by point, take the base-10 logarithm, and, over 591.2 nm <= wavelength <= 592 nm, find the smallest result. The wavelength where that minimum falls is 591.75 nm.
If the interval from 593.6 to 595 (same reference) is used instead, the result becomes 594.00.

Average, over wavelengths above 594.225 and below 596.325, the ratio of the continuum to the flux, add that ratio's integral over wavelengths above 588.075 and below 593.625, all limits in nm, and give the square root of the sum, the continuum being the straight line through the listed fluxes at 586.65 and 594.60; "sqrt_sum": 2.7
